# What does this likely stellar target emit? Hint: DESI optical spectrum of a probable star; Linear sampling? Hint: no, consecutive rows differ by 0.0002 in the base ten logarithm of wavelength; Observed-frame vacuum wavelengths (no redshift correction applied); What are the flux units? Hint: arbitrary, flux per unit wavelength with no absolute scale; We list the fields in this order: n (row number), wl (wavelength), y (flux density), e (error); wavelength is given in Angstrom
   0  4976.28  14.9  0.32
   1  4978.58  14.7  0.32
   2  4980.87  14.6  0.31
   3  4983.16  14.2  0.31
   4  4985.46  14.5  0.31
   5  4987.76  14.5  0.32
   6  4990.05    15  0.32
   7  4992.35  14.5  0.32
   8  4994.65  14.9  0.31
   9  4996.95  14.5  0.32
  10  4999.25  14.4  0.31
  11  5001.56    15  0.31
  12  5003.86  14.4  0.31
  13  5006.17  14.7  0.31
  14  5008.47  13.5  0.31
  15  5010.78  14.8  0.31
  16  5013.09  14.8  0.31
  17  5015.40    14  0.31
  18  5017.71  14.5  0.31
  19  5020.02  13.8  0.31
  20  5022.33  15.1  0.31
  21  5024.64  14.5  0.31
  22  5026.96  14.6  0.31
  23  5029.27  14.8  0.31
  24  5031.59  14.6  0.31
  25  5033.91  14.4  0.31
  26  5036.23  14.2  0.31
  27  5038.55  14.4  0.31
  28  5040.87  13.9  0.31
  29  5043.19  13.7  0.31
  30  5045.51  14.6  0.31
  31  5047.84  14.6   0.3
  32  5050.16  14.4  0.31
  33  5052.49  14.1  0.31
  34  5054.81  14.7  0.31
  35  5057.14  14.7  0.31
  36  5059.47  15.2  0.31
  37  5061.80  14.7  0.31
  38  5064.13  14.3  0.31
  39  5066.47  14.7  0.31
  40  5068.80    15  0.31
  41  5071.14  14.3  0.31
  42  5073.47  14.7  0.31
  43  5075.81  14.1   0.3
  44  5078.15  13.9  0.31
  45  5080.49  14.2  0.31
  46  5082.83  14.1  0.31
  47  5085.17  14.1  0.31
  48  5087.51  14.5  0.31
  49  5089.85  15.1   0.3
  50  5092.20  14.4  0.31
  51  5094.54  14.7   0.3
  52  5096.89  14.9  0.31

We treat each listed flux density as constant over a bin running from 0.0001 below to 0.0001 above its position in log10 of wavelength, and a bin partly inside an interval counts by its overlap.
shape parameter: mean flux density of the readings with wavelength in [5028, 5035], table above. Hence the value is 14.6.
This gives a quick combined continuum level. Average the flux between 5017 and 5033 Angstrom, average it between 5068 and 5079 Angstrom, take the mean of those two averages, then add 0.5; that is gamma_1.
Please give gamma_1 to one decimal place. 15.0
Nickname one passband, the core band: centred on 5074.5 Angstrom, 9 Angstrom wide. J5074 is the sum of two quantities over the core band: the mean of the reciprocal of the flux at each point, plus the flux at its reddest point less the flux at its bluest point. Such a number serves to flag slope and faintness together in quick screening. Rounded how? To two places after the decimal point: -0.33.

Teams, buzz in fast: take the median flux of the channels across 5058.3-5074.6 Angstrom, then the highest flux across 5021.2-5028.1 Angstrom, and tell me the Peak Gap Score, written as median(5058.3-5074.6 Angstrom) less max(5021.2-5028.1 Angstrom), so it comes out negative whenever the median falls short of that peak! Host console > -0.40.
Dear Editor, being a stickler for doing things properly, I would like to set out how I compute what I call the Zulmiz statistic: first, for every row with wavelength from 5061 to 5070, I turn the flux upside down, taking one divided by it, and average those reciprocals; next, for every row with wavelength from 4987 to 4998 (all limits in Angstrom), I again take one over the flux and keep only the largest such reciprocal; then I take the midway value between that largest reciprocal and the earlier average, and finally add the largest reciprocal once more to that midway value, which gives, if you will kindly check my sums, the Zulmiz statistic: 0.138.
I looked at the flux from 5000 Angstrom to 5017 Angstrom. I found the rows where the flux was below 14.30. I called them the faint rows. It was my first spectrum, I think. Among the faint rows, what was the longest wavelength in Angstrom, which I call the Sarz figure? 5015.40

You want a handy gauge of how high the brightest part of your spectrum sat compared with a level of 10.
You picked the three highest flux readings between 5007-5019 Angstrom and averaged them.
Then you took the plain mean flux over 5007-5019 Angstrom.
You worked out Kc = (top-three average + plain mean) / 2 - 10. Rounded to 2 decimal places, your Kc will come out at 4.51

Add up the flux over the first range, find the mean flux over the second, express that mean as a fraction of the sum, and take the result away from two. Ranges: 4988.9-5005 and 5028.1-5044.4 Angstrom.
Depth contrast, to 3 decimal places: 1.861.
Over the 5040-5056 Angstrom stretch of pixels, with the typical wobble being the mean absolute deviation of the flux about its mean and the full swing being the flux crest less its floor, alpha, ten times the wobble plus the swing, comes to 4.3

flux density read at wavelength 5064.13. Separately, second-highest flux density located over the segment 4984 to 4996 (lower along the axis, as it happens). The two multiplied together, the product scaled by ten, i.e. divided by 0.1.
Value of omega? 2131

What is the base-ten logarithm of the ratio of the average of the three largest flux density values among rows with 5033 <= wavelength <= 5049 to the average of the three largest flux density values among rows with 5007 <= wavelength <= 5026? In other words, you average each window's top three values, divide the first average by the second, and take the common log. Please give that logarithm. -0.011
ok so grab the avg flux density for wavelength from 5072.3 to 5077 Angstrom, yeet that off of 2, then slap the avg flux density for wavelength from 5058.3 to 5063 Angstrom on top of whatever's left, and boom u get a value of 2.55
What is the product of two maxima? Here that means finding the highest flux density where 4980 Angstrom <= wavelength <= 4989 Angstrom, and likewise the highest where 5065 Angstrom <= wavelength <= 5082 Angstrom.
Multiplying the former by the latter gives 219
